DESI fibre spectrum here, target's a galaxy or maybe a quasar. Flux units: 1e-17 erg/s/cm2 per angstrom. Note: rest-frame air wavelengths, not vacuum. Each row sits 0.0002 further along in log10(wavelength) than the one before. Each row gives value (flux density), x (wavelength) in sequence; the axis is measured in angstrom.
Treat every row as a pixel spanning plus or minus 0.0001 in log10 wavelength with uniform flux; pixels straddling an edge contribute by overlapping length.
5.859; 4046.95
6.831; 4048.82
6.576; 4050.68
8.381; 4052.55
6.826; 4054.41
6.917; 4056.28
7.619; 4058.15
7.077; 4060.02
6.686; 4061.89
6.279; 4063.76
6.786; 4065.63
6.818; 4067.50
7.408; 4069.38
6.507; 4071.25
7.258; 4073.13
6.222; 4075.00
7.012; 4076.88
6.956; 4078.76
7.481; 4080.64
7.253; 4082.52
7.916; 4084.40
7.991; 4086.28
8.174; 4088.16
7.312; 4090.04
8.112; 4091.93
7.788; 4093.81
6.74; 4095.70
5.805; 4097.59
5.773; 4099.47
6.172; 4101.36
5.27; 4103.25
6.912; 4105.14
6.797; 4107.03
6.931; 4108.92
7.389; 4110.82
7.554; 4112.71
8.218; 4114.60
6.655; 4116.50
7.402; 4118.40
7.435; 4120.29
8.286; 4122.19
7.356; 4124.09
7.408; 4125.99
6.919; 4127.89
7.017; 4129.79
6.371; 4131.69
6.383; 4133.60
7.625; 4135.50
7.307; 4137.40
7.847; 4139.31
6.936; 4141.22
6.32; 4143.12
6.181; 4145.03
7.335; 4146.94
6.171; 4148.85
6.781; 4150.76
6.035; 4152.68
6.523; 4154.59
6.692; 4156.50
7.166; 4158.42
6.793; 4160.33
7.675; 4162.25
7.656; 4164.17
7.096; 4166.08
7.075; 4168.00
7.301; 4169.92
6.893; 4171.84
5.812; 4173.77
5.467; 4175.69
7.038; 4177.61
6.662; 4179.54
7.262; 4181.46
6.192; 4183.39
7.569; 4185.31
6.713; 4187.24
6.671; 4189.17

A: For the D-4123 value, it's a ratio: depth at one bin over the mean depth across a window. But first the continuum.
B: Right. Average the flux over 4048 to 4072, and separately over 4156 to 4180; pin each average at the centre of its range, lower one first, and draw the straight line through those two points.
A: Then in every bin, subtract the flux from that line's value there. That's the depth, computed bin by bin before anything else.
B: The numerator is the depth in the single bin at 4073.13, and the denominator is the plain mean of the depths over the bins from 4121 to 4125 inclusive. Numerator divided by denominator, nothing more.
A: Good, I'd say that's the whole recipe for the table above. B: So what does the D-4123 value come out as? 0.3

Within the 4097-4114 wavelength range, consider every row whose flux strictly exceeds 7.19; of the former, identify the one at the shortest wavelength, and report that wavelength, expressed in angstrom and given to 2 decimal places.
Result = 4110.82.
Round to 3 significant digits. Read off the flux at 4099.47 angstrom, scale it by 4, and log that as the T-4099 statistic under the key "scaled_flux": 23.1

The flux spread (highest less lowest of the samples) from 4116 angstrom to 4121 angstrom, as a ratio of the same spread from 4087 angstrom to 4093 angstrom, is 0.9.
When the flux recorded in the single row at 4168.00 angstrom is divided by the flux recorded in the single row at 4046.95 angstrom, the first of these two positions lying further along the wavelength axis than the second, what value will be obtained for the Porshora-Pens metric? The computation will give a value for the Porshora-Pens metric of 1.21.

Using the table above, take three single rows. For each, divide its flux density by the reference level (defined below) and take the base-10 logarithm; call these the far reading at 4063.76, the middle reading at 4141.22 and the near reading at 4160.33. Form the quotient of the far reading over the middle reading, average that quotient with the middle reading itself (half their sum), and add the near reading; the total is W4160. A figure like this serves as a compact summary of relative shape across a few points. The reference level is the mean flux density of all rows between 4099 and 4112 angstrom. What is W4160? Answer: -0.2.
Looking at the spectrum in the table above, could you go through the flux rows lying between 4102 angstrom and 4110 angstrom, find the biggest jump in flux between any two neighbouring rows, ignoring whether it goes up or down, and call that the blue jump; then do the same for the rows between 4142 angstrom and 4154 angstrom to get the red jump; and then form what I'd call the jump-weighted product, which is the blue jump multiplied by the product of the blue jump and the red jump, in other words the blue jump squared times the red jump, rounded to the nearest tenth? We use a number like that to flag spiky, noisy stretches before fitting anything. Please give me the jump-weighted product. 3.1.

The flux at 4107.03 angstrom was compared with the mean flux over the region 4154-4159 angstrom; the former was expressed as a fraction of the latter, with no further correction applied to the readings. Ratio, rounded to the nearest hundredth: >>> 1.00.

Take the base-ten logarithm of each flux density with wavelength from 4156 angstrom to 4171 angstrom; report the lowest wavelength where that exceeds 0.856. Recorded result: 4162.25 angstrom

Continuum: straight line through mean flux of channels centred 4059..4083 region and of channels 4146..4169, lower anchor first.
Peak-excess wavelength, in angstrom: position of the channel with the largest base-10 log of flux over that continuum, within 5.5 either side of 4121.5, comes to 4122.19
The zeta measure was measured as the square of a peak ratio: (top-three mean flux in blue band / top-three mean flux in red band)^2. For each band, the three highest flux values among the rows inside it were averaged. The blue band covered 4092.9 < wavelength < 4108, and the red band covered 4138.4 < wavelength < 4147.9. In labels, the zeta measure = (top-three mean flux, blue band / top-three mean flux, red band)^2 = 0.94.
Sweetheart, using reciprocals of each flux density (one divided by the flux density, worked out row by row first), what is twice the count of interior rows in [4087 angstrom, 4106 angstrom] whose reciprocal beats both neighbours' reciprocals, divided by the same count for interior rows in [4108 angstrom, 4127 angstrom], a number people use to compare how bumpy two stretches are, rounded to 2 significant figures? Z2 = 3.0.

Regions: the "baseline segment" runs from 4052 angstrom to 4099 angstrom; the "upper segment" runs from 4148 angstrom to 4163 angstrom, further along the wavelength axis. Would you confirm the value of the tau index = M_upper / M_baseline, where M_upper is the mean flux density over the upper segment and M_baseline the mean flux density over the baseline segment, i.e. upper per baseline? 0.94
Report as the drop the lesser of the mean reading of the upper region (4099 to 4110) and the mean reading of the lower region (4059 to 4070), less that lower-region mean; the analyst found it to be -0.5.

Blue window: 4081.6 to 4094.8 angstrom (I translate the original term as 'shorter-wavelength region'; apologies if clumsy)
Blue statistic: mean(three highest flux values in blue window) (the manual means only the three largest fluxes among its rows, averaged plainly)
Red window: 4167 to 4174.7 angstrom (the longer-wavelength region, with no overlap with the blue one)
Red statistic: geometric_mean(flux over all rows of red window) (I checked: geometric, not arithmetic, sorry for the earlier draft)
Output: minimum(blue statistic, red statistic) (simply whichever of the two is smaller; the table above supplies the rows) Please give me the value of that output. 6.7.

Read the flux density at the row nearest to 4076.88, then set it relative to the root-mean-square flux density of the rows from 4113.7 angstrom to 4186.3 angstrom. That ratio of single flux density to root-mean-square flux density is 1.00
